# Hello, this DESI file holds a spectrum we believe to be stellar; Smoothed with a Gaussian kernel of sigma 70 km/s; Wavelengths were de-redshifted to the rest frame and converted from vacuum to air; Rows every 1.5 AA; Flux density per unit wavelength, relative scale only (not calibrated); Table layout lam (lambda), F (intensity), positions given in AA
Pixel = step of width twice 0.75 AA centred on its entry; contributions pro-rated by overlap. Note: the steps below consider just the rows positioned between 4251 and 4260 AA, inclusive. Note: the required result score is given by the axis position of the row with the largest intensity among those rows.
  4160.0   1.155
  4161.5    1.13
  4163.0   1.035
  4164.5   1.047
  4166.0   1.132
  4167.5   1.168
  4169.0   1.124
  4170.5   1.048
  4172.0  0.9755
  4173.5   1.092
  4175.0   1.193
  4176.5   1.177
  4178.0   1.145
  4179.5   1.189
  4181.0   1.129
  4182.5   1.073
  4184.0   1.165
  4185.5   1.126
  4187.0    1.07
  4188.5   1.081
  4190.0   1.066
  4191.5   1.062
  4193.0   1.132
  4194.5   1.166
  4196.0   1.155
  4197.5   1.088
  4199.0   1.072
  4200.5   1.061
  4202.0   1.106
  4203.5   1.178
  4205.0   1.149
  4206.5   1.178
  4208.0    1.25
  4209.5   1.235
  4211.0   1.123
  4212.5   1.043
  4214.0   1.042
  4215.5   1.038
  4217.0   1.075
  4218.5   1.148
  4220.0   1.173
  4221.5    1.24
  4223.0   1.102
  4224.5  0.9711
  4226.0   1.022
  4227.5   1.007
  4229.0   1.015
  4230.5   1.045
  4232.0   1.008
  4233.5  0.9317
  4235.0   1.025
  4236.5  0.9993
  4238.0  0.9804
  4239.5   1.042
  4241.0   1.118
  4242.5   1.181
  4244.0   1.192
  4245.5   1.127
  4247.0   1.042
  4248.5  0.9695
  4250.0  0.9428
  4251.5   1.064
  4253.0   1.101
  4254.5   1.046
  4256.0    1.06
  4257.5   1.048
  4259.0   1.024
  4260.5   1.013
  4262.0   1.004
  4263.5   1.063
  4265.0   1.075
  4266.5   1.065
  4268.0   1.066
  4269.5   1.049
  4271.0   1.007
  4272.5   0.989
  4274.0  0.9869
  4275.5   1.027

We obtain 4253.0 AA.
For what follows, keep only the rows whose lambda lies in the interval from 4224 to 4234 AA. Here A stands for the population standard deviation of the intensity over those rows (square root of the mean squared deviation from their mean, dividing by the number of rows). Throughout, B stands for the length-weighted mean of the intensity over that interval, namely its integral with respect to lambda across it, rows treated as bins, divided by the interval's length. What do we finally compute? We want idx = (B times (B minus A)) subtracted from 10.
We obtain 9.03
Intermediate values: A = 0.035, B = 1.00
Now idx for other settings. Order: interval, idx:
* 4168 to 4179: 8.84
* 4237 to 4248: 8.89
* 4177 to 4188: 8.77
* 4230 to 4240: 9.03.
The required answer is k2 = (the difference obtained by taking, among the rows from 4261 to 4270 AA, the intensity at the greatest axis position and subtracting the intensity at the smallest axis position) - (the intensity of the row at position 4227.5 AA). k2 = -0.96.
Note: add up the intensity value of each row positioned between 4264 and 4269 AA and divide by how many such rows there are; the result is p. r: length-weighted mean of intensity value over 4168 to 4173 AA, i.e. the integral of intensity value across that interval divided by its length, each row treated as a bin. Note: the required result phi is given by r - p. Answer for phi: -0.01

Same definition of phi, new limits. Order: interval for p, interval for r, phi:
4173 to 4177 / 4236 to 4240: -0.15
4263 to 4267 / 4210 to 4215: 0.01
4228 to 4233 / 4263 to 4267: 0.05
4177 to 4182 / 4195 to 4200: -0.05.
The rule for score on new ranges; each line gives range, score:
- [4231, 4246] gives 4244.0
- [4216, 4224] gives 4221.5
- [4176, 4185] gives 4179.5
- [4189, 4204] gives 4203.5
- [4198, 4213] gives 4208.0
